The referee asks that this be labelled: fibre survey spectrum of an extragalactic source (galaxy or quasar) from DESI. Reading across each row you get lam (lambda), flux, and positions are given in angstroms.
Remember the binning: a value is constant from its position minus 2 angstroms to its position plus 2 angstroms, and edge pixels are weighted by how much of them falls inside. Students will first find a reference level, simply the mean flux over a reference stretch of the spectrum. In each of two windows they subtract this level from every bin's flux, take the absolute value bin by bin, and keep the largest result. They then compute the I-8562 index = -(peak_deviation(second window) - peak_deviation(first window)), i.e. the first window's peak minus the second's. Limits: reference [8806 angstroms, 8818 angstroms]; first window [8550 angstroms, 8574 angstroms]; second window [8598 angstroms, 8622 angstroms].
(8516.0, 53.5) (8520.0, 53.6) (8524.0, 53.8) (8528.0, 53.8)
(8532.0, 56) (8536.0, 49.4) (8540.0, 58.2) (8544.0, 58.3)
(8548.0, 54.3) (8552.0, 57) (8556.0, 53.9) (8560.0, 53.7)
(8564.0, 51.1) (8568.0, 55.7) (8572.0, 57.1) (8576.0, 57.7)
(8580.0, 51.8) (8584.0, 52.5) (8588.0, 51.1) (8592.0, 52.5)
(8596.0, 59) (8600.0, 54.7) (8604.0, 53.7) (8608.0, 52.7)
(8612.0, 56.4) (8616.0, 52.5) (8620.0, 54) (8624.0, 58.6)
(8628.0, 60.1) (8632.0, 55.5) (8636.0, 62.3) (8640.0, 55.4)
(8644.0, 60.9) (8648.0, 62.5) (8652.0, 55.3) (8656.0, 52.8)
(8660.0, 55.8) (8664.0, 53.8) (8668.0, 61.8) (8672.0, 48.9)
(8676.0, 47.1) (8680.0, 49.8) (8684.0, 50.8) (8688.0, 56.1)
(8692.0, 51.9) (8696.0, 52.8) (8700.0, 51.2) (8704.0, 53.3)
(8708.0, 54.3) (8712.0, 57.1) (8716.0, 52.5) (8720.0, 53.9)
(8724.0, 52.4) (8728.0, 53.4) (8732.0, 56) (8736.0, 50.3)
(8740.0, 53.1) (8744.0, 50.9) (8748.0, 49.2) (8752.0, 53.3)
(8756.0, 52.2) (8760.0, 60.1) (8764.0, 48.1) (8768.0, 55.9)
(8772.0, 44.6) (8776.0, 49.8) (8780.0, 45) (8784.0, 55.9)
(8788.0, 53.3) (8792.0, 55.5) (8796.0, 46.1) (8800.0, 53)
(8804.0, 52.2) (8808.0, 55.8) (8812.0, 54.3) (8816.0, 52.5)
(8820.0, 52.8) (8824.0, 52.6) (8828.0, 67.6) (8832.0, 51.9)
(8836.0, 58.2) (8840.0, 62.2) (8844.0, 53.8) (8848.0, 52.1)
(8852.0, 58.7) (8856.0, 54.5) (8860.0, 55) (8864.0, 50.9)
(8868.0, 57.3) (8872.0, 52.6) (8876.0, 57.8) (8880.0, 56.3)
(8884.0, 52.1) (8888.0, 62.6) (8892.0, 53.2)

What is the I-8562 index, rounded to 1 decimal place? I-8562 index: 0.9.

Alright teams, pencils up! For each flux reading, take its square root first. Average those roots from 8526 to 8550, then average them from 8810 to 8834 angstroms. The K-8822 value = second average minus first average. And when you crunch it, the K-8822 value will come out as 0.01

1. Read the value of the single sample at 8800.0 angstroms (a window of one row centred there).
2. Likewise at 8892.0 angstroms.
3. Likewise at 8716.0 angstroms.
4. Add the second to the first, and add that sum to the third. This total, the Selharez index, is 159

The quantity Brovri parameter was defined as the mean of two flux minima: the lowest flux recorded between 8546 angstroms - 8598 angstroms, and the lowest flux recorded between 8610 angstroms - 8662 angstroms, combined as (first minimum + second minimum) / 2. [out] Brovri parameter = 51.8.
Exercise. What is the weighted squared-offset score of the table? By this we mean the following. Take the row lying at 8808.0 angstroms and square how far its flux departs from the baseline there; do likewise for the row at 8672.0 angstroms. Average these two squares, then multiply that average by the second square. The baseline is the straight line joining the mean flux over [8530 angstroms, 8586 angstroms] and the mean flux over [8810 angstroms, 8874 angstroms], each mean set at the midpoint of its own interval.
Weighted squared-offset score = 712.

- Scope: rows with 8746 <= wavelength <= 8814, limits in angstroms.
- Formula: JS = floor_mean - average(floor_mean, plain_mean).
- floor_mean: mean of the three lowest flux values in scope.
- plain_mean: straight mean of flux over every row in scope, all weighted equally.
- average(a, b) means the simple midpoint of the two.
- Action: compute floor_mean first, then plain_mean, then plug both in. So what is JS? -3.4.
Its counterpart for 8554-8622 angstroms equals -1.4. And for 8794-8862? -2.4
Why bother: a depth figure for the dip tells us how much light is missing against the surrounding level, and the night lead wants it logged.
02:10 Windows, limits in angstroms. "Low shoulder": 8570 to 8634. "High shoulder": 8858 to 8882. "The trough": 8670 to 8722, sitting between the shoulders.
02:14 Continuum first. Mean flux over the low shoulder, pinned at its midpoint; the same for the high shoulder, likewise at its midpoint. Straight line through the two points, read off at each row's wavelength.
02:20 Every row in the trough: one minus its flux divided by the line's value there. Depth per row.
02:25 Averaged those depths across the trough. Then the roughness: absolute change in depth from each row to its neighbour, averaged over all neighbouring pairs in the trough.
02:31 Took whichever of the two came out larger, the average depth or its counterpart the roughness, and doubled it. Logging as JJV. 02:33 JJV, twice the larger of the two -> 0.10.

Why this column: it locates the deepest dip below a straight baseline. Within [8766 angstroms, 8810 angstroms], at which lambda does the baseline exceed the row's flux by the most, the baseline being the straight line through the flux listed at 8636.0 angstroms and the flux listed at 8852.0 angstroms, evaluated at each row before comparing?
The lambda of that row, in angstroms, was 8772.0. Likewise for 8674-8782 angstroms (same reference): 8772.0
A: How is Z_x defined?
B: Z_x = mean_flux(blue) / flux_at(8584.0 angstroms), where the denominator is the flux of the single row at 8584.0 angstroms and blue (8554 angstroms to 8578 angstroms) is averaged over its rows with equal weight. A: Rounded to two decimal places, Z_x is 1.05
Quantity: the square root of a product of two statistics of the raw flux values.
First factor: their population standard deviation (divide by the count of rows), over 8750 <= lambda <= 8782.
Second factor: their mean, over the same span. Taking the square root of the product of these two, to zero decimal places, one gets 16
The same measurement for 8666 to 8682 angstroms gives 17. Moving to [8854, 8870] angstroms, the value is 11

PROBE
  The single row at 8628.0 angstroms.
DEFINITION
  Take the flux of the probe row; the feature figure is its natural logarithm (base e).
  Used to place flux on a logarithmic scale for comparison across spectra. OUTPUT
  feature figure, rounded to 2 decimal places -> 4.10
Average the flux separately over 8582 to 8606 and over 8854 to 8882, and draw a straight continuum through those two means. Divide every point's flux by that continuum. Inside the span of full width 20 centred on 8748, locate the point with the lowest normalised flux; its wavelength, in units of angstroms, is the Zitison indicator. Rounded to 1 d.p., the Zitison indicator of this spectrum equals 8748.0 angstroms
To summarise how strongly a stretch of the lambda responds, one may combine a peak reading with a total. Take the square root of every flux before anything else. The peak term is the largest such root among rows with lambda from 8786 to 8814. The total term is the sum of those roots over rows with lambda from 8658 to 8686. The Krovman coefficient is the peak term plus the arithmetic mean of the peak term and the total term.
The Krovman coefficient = 36.56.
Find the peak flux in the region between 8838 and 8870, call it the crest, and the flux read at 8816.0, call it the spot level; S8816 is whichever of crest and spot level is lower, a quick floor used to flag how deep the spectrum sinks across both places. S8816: 52.5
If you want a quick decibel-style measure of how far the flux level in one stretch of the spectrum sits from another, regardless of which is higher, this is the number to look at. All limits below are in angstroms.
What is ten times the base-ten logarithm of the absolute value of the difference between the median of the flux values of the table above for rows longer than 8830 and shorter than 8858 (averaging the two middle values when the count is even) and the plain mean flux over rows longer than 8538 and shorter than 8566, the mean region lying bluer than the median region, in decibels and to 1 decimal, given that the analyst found -1.5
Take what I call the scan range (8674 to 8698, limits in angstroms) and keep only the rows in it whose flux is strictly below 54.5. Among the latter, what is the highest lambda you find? 8696.0 angstroms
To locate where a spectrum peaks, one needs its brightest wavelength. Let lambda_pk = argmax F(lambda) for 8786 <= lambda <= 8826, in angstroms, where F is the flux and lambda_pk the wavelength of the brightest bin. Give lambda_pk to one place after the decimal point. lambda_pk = 8808.0 angstroms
